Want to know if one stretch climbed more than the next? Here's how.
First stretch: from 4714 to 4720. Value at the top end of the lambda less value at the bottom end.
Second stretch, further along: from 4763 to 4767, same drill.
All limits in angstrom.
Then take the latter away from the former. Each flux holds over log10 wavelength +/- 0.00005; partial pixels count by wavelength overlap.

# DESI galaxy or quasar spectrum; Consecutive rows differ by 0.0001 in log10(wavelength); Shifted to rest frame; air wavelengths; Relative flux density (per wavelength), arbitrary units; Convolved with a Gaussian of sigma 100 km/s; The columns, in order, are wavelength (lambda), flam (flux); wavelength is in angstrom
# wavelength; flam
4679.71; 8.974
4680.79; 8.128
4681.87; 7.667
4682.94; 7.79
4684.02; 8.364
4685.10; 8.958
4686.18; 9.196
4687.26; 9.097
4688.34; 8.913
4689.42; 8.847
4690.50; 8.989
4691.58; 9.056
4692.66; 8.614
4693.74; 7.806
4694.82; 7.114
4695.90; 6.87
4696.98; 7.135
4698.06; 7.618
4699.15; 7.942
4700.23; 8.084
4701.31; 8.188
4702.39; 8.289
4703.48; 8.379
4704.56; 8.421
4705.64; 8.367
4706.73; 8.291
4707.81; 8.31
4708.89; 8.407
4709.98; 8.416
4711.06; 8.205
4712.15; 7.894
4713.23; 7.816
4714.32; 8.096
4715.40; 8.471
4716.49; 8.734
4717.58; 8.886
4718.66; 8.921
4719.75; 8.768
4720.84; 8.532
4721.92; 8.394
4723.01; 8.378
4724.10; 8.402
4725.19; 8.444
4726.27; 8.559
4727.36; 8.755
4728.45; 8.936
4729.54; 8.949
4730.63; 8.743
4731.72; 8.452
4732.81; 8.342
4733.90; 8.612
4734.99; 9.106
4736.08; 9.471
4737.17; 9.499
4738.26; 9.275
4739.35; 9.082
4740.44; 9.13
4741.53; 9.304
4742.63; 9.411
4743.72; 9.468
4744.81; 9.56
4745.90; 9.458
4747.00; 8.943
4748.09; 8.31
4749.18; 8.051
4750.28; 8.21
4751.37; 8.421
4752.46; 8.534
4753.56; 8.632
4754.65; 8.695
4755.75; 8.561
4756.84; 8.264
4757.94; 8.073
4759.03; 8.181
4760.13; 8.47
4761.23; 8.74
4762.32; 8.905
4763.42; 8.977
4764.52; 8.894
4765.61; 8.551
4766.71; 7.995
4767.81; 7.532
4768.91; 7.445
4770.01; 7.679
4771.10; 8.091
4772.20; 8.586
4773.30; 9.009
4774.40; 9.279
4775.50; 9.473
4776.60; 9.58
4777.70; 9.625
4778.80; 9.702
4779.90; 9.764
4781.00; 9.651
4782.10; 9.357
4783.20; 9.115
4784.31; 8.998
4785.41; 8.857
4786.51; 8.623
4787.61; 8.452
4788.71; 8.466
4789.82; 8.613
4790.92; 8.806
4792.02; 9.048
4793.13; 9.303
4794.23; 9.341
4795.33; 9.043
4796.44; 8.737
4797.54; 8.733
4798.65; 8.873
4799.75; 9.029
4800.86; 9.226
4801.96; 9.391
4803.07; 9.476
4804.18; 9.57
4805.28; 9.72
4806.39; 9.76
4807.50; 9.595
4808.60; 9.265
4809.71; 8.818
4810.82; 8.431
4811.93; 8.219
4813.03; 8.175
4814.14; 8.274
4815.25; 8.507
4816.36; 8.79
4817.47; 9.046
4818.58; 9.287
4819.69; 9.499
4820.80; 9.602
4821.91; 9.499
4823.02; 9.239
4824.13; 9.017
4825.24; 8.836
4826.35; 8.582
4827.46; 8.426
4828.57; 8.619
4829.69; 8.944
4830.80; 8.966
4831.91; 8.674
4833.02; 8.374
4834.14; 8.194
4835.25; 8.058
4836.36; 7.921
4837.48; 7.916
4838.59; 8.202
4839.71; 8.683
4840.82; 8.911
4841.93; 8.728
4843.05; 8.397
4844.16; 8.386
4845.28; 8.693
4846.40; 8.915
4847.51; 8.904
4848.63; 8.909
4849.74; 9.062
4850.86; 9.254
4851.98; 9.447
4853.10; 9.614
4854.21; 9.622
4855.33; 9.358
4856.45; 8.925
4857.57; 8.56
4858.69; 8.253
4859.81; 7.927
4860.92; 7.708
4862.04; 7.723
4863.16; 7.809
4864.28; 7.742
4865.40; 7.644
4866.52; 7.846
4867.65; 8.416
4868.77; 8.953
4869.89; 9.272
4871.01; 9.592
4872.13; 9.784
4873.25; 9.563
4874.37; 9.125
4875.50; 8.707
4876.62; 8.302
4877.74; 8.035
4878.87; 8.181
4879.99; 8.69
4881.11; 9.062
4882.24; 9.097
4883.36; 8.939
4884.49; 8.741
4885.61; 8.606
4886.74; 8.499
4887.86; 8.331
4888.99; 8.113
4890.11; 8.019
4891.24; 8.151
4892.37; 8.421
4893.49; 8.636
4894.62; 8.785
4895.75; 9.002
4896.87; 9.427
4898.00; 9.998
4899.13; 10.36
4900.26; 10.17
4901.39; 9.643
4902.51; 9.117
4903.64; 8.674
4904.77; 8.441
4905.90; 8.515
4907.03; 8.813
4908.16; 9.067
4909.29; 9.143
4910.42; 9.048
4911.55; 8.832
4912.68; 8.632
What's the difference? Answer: 1.7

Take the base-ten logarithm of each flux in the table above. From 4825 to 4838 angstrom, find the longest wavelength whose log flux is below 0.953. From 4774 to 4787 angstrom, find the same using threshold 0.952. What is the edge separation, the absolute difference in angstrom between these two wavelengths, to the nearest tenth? 51.0 angstrom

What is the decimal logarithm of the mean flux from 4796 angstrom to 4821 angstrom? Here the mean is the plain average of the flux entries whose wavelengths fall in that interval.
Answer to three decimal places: 0.956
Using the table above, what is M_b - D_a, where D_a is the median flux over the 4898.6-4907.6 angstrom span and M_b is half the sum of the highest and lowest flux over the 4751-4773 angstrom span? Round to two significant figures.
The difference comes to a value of -0.75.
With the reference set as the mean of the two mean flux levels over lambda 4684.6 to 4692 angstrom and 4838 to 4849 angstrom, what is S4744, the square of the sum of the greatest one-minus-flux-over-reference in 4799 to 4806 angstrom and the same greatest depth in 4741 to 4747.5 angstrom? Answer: 0.001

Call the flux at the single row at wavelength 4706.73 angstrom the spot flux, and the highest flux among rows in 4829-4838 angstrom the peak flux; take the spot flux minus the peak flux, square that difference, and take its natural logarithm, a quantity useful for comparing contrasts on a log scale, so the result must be -0.8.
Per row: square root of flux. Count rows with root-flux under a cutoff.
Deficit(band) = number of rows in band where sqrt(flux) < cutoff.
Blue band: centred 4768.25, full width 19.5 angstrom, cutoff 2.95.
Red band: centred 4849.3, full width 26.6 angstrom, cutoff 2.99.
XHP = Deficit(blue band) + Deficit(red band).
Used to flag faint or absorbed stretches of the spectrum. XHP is 27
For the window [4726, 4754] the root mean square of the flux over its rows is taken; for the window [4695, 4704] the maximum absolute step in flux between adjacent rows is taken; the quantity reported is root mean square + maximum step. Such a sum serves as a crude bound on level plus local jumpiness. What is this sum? 9.39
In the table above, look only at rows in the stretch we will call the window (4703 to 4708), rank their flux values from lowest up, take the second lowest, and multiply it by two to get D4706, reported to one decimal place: 16.6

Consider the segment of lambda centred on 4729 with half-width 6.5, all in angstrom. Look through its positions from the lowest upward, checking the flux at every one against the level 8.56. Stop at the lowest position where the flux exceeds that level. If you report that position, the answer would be 4727.36 angstrom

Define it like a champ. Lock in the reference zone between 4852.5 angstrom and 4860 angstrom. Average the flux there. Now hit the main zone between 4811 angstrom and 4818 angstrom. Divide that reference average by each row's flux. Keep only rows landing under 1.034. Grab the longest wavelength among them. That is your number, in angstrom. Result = 4817.47 angstrom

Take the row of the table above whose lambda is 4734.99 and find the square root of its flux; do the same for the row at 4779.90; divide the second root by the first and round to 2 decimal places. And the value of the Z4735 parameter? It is 1.04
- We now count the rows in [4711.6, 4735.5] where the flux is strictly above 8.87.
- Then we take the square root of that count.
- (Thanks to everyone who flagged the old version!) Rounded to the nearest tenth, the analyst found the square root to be 2.2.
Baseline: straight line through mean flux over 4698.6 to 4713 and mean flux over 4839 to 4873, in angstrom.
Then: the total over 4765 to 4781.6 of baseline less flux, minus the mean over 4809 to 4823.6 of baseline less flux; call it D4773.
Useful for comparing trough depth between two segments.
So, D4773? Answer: -4.9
